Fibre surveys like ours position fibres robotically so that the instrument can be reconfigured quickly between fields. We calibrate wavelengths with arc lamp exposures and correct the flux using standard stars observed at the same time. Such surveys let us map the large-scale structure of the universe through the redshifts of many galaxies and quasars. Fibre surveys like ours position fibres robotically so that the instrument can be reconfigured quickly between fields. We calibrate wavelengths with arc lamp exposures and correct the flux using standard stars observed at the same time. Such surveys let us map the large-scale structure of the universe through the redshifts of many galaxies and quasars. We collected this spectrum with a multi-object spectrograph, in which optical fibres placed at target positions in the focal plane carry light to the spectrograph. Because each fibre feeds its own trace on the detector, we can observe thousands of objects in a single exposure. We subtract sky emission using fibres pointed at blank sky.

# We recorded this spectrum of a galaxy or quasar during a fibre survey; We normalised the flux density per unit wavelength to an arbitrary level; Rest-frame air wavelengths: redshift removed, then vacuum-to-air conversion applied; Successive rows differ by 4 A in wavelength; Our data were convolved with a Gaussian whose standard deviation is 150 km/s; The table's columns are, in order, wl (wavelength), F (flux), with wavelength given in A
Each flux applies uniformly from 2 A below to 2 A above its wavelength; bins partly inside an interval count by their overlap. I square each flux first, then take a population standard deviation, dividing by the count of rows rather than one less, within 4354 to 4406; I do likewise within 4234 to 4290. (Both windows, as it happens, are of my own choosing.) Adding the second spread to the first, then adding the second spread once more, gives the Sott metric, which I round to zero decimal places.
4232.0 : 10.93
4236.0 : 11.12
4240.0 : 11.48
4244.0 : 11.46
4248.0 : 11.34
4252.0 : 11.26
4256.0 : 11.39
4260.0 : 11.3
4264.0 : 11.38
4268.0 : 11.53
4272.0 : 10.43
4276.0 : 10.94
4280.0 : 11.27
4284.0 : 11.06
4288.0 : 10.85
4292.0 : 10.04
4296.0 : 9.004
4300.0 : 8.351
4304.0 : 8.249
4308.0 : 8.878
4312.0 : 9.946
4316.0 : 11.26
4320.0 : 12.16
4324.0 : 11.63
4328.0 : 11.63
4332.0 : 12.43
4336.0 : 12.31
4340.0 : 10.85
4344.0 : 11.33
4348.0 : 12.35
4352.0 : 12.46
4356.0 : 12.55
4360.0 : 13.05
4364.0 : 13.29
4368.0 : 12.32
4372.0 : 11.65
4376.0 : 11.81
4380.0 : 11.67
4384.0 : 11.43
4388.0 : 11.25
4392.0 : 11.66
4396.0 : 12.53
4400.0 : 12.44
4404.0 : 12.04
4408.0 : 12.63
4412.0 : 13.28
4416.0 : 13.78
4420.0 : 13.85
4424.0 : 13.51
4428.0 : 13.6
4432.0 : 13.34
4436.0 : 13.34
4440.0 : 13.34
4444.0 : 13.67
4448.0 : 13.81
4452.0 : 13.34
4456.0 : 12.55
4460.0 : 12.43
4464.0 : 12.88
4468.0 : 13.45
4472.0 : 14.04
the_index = 27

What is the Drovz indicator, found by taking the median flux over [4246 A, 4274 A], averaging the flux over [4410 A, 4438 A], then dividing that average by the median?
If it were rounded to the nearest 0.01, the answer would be 1.19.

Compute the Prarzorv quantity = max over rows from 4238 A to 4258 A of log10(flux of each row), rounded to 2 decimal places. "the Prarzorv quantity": 1.06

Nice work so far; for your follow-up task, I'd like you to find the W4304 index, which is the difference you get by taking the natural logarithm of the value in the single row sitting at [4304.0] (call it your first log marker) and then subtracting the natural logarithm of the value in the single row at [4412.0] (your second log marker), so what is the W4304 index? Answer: -0.476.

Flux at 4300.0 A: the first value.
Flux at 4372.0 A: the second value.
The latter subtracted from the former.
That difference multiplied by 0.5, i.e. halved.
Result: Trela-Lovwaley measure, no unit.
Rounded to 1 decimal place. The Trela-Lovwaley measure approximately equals -1.6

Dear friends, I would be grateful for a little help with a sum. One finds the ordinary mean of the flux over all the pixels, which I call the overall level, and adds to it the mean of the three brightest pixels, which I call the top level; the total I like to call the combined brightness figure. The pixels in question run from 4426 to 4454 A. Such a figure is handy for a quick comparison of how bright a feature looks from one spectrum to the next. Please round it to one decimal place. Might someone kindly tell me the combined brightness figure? 27.2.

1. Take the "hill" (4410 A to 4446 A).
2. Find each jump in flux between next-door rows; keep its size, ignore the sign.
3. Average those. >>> 0.20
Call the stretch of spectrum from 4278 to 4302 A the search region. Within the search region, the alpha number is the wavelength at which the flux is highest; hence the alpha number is 4280.0 A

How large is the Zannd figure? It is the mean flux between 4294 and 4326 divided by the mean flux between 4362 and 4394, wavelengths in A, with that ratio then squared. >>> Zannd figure 0.70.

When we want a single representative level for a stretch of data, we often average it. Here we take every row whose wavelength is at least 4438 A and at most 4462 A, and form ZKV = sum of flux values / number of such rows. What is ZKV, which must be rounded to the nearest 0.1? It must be 13.2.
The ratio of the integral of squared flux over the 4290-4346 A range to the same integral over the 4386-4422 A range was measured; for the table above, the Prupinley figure 1.1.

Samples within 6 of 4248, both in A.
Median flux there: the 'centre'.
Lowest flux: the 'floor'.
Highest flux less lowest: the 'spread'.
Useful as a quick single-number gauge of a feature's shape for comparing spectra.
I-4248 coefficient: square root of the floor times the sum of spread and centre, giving 11.4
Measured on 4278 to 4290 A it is 11.2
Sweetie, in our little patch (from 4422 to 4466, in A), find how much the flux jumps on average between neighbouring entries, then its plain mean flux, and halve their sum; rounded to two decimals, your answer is 6.76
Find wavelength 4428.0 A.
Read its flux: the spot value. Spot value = 13.6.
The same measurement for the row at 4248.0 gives 11.34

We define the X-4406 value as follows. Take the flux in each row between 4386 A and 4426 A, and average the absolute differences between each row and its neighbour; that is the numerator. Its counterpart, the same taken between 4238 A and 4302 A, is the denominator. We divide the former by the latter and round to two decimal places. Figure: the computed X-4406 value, 1.18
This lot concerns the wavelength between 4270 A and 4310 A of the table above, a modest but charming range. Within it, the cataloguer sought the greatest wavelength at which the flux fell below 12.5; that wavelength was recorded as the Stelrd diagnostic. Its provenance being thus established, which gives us 4308.0 A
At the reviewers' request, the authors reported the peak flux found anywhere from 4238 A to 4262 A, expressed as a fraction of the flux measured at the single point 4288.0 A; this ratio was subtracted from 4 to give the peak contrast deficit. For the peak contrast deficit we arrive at 2.94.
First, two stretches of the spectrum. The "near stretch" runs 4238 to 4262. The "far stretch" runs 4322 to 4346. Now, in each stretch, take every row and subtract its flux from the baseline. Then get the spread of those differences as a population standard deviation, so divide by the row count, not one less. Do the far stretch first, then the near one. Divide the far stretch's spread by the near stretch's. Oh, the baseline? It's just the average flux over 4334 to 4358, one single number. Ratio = 6.8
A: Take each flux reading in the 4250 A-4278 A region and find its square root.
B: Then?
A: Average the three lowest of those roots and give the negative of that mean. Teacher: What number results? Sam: -3.30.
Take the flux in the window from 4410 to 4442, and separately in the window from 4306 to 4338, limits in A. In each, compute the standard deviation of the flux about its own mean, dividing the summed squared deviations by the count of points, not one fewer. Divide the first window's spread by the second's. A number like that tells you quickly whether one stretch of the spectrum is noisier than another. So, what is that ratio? 0.18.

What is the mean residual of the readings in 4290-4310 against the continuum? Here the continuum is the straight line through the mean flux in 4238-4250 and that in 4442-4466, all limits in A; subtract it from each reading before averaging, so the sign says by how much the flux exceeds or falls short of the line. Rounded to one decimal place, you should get -3.0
